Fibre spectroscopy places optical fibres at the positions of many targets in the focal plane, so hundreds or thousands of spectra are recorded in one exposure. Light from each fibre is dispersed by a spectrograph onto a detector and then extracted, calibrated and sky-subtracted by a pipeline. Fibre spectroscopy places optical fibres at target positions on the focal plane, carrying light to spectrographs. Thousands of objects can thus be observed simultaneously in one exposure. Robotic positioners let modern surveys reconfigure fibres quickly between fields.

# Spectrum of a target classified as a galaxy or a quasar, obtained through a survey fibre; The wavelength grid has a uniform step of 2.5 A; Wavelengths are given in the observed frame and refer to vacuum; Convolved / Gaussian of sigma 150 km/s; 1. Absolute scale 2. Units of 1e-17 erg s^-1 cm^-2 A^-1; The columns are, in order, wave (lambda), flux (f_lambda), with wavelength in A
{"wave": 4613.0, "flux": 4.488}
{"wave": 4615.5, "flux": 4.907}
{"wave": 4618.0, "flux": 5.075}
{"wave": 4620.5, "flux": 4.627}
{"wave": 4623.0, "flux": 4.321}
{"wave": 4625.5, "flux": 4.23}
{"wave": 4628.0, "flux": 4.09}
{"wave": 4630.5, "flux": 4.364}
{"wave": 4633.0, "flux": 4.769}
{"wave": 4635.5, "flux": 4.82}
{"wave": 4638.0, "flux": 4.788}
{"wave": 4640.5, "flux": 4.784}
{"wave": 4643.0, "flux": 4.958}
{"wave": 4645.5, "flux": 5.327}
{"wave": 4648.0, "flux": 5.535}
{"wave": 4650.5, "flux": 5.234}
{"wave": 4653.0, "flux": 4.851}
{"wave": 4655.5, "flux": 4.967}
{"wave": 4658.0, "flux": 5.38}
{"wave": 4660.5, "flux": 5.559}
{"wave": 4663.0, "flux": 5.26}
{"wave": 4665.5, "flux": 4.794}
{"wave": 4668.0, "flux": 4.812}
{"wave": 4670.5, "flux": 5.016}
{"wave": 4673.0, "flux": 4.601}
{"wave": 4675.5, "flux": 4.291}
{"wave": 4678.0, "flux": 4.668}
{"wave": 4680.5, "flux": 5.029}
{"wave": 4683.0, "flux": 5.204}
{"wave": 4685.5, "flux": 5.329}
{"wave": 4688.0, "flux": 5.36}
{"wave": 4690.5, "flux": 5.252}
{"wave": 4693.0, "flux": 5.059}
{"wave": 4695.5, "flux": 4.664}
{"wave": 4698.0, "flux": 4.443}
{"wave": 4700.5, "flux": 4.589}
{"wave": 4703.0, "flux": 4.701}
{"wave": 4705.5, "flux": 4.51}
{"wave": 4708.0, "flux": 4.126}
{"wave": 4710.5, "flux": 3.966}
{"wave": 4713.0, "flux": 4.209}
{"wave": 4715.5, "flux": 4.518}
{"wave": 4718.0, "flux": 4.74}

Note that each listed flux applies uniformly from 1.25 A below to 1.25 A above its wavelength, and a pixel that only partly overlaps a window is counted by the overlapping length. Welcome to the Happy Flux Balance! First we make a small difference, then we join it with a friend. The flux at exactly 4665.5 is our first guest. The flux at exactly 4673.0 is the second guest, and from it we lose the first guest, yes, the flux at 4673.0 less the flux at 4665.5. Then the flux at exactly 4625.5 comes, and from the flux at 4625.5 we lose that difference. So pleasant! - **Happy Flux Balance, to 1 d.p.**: 4.4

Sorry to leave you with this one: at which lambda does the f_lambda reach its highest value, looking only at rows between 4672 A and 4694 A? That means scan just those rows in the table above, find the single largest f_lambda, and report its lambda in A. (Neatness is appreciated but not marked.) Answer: 4688.0 A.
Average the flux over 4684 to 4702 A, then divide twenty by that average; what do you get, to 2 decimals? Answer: 4.04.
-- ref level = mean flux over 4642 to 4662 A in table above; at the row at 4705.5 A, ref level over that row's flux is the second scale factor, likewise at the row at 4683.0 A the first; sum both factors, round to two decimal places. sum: 2.16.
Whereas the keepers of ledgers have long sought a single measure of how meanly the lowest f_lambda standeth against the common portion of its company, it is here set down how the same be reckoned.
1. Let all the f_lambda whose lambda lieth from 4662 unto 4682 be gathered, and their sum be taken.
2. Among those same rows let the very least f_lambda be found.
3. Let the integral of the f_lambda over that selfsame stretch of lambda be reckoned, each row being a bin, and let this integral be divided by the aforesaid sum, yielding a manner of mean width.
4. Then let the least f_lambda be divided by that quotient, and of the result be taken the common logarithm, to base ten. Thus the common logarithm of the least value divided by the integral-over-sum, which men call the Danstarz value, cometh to 0.23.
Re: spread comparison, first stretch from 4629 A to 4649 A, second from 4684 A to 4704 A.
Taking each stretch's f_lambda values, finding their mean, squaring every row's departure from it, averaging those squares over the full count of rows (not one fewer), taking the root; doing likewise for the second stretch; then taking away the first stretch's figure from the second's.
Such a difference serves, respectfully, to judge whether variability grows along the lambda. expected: 0.00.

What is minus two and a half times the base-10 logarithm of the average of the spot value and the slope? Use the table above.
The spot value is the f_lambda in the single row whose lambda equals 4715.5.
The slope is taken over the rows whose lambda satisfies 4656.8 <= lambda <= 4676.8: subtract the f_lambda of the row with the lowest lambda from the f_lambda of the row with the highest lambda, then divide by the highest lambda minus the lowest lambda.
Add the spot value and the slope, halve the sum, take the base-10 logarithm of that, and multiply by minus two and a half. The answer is -0.870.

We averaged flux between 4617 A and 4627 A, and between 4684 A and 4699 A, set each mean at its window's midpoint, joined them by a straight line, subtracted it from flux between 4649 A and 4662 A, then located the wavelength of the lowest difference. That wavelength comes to 4653.0 A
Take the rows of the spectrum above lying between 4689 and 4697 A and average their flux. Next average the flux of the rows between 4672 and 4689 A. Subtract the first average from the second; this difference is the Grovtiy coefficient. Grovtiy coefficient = -0.1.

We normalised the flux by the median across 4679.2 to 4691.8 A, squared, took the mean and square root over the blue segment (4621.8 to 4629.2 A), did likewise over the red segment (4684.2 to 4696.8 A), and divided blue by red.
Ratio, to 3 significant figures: 0.820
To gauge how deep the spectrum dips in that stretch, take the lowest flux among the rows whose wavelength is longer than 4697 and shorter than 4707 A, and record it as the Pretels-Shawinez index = 4.443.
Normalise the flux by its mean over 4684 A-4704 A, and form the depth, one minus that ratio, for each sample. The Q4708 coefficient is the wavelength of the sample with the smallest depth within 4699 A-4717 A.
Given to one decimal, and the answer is 4703.0 A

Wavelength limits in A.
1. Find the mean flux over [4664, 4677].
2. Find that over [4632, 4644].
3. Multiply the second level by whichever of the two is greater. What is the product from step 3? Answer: 23.3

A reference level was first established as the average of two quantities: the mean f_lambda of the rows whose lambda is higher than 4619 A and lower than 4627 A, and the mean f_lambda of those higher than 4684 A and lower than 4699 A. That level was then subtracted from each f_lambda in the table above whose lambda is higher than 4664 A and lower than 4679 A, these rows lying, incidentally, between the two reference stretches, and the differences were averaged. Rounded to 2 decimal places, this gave -0.01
